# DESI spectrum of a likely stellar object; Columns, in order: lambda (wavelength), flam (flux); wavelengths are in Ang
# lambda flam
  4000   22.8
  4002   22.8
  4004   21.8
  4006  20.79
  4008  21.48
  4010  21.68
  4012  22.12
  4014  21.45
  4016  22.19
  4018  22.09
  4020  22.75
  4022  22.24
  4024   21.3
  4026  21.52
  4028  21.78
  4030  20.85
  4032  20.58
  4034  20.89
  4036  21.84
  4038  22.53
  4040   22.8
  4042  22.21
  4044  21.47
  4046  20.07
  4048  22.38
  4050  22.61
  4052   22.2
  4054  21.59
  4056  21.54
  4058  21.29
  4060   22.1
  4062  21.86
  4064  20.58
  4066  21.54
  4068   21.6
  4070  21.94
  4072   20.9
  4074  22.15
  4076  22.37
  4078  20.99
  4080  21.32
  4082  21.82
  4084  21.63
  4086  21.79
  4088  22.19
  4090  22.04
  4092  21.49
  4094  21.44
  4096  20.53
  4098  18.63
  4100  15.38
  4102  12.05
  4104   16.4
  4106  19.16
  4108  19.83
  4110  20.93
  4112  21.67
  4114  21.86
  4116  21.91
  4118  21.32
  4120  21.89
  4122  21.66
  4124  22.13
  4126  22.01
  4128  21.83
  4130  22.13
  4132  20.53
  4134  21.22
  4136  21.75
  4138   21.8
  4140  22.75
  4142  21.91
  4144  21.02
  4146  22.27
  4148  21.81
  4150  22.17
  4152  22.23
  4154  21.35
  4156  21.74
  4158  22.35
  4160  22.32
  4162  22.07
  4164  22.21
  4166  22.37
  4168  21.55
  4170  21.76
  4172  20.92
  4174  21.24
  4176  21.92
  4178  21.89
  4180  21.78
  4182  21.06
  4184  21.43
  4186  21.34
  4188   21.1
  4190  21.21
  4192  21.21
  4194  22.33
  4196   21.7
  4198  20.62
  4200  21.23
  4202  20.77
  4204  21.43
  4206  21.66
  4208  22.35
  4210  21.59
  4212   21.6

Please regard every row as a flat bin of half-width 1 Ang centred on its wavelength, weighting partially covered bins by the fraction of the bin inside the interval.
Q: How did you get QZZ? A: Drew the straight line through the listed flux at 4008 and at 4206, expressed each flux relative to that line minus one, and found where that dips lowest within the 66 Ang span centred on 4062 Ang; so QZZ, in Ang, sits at 4046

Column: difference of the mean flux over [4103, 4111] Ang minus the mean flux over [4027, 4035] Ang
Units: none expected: -1.9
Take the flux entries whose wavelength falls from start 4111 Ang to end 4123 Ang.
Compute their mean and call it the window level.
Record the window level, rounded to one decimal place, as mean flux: 21.7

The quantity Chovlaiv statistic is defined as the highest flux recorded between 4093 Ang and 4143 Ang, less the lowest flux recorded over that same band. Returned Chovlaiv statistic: 11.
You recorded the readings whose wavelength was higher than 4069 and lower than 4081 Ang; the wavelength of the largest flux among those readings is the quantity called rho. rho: 4076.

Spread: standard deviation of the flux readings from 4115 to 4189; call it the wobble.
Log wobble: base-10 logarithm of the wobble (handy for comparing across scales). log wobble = -0.32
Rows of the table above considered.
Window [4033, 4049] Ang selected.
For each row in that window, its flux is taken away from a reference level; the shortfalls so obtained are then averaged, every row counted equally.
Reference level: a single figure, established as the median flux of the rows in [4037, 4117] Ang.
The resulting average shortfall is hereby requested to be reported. -0.2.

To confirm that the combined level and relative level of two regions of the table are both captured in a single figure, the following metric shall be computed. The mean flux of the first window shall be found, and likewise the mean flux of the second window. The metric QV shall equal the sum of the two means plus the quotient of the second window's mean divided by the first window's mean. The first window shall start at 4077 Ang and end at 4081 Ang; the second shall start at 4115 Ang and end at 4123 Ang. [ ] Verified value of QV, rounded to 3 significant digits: 43.9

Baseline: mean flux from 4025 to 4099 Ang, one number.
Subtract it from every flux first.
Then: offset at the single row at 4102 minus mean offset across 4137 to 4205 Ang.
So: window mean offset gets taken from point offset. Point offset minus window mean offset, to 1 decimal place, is -9.6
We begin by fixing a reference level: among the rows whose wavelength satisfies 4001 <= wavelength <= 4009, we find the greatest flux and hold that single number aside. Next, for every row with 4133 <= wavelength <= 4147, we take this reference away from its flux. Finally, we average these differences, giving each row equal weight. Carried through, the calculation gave -0.98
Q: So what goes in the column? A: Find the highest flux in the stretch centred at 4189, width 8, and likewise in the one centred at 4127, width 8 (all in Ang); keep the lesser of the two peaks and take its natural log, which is 3.061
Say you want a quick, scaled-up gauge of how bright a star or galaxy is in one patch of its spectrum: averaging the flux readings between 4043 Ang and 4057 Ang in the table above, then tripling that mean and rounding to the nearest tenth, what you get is 65.1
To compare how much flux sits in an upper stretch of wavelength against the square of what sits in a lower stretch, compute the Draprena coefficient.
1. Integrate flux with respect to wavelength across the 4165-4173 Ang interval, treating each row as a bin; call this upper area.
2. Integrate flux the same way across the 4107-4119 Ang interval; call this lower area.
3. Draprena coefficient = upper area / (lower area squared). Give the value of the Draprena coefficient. 0.0027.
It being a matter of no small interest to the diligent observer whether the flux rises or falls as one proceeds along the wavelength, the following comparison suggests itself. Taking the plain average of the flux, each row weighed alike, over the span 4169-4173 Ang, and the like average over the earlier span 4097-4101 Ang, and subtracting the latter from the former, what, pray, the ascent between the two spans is 4.3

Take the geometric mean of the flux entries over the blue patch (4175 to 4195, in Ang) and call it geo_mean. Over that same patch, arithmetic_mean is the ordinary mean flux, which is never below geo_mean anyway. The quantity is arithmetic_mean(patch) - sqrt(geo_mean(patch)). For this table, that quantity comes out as 16.9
